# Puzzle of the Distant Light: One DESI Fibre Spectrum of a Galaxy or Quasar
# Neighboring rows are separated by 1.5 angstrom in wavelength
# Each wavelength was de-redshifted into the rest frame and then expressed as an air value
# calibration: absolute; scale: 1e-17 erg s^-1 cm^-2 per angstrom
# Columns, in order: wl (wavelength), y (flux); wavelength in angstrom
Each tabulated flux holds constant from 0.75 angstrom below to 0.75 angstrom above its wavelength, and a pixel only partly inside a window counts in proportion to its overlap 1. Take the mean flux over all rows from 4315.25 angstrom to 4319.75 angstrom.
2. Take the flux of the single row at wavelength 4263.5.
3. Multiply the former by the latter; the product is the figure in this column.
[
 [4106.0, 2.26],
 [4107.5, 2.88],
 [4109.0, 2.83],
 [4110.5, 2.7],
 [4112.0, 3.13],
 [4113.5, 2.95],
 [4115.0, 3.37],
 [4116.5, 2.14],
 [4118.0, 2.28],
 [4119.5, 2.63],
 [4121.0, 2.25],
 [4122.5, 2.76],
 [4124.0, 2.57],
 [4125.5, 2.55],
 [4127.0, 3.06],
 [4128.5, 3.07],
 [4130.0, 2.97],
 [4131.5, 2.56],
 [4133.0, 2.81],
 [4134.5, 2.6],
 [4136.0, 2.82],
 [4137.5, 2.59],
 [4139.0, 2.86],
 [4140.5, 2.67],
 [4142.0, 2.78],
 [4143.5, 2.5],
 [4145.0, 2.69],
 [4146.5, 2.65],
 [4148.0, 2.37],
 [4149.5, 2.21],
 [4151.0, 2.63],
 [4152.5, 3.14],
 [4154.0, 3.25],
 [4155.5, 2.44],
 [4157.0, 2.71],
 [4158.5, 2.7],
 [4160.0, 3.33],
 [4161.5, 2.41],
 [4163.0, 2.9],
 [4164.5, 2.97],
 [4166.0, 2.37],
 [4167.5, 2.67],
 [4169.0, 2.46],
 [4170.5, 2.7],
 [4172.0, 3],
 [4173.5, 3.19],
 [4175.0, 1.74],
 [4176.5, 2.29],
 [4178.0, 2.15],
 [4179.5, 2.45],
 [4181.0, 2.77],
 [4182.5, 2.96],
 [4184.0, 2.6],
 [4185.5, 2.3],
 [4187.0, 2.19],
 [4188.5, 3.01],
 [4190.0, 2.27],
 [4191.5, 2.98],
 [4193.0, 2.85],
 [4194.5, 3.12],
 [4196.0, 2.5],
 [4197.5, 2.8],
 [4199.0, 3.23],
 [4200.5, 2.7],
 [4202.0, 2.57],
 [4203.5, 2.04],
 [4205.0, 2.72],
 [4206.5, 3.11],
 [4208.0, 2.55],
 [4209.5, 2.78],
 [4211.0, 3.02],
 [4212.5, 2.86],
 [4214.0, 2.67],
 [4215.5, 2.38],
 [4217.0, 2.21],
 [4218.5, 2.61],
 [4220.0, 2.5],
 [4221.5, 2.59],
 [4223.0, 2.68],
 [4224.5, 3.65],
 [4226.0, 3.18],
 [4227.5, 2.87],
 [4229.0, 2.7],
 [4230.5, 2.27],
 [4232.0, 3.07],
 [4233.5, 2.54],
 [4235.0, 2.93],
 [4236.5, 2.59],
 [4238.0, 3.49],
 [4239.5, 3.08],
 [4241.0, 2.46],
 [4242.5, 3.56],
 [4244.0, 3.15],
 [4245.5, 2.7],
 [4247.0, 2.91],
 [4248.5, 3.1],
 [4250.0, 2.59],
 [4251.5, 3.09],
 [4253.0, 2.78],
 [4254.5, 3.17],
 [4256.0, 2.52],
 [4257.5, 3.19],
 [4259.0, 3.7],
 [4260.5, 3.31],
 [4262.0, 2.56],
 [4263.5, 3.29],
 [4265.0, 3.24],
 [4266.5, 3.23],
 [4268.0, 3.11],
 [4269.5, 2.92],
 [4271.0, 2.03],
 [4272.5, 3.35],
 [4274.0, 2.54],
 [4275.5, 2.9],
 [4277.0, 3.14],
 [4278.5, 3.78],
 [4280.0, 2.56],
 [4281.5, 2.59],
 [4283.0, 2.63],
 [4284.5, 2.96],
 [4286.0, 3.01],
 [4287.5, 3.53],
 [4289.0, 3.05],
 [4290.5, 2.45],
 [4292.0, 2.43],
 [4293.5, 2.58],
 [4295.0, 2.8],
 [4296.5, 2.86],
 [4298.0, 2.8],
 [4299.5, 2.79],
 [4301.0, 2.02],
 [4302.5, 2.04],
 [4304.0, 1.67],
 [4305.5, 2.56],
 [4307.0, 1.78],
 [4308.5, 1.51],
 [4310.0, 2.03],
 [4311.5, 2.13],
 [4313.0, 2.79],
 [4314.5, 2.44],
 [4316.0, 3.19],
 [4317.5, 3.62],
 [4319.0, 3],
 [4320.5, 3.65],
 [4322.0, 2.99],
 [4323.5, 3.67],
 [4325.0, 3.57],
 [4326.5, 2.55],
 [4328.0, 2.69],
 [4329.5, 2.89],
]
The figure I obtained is 11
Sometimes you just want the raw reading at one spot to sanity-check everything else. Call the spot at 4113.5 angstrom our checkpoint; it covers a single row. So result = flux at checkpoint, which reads 2.95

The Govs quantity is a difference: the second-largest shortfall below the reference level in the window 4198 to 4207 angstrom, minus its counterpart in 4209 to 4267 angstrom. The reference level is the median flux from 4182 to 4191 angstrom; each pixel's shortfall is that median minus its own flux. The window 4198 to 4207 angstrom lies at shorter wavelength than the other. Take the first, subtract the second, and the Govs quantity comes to -0.3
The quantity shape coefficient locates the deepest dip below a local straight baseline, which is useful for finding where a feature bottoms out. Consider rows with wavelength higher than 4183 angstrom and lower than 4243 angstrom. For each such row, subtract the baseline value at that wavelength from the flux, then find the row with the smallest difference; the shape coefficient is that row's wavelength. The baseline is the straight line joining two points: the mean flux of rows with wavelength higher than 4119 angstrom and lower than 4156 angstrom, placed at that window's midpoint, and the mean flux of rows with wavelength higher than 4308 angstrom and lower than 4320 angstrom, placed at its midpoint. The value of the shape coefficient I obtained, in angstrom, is 4203.5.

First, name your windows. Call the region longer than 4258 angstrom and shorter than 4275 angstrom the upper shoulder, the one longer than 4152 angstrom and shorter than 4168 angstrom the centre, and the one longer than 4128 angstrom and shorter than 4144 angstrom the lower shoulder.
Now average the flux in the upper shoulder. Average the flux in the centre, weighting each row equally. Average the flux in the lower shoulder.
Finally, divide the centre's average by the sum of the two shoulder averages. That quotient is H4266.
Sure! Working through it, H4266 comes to 0.486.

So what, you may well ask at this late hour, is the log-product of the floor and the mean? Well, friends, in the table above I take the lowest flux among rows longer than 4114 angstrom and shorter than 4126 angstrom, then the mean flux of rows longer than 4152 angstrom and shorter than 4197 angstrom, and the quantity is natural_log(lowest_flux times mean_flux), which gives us 1.75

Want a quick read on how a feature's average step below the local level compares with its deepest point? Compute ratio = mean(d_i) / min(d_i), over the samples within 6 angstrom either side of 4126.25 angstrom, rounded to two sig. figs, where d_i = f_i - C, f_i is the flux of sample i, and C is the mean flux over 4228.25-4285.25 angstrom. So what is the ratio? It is 0.31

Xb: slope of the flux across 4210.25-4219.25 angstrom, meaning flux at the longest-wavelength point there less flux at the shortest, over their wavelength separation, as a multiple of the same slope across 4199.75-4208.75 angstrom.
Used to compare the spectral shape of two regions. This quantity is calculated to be 2.7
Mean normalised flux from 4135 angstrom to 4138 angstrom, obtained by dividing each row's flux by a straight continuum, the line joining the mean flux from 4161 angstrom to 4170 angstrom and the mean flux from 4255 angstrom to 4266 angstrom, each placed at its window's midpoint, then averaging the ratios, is 1.09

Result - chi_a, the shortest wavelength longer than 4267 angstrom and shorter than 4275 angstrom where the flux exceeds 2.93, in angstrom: 4268.0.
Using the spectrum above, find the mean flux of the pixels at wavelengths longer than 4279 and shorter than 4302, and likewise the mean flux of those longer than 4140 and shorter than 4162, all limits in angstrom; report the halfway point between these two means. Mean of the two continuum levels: 2.72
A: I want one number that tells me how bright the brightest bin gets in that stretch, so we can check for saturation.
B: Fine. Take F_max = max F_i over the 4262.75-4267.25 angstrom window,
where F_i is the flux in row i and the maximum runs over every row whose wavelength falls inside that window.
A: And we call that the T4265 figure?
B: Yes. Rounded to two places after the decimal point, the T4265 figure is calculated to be 3.29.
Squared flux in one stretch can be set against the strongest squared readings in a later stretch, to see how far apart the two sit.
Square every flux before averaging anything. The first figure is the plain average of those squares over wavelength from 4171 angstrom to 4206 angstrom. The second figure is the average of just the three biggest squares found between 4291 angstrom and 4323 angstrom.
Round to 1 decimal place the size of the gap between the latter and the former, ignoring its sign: 5.1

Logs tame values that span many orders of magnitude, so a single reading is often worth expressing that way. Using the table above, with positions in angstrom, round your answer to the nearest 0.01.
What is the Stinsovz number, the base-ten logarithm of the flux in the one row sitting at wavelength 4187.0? 0.34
